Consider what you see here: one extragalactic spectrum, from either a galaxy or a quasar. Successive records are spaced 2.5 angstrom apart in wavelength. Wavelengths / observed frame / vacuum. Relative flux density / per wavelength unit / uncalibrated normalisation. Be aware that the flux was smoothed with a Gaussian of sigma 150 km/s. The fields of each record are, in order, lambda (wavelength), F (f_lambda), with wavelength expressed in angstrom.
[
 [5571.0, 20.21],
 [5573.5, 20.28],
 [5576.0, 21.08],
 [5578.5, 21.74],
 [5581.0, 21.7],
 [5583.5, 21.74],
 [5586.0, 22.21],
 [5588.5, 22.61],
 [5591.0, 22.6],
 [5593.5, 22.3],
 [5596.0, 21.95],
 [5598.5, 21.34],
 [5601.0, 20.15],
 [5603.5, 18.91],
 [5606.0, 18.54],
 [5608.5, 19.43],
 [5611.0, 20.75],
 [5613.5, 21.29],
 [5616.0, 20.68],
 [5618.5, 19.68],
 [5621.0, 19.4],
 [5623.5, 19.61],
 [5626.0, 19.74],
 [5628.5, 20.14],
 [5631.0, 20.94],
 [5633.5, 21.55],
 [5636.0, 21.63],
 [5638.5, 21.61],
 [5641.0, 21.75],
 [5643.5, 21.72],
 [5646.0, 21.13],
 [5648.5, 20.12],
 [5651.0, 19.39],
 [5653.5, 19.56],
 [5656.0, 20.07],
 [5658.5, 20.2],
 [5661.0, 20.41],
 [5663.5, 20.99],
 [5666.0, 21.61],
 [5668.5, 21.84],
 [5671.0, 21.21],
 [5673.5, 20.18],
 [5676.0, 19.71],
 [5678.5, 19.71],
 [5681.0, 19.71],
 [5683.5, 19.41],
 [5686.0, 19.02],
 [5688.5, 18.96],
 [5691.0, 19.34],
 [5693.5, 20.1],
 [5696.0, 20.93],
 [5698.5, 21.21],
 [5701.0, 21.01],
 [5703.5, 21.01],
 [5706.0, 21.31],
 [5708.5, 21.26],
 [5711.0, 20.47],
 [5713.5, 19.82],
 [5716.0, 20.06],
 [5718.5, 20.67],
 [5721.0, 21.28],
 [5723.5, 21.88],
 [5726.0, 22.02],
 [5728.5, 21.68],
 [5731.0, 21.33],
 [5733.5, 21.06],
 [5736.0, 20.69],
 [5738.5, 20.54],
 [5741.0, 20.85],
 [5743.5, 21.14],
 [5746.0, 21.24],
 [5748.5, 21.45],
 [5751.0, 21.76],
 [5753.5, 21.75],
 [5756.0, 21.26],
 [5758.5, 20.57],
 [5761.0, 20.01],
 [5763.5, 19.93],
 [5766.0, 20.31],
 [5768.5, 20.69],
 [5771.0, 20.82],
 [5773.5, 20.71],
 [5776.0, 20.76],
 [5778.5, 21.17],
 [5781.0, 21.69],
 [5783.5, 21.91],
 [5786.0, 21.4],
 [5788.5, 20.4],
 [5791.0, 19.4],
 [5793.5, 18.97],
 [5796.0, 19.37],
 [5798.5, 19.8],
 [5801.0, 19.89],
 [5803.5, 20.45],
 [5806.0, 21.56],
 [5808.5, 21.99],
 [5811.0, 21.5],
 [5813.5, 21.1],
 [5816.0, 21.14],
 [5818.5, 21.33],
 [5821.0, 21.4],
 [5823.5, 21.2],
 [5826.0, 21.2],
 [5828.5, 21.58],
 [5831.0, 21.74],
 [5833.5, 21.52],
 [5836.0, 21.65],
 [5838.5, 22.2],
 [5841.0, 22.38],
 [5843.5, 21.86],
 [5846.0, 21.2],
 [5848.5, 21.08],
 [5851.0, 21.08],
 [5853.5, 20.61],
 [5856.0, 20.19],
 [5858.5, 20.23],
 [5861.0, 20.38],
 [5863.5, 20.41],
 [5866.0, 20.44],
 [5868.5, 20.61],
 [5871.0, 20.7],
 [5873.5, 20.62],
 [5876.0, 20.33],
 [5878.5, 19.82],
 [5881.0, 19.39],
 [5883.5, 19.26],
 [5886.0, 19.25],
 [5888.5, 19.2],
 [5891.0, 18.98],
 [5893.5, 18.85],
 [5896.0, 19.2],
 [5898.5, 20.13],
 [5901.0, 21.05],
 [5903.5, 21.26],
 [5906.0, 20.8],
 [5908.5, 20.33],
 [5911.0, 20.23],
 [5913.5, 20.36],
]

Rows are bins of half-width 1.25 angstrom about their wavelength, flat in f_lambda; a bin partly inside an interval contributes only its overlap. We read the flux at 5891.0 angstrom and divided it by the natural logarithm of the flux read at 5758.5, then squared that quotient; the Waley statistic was 39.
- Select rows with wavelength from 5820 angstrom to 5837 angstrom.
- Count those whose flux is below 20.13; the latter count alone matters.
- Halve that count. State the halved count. 0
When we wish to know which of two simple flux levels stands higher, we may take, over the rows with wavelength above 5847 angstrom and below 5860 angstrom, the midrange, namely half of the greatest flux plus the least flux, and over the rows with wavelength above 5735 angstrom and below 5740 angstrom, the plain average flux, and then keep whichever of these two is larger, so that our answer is 20.6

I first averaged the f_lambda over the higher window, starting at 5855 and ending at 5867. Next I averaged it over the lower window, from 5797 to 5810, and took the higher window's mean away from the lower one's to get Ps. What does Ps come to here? 0.4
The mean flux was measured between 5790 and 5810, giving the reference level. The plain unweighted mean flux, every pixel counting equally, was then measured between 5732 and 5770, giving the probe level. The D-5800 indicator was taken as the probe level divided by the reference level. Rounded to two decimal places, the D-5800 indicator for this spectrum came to 1.03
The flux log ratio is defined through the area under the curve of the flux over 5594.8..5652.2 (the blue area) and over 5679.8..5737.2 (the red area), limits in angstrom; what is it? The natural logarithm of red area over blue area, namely 0.0059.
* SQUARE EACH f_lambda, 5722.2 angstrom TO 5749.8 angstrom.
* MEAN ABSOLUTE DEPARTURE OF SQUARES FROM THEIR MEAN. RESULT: 16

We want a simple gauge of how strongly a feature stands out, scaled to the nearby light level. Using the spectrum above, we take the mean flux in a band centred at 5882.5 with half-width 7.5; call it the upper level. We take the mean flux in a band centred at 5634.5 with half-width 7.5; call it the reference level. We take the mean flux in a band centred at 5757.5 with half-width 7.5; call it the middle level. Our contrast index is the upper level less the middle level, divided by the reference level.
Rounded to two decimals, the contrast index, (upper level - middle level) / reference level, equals -0.06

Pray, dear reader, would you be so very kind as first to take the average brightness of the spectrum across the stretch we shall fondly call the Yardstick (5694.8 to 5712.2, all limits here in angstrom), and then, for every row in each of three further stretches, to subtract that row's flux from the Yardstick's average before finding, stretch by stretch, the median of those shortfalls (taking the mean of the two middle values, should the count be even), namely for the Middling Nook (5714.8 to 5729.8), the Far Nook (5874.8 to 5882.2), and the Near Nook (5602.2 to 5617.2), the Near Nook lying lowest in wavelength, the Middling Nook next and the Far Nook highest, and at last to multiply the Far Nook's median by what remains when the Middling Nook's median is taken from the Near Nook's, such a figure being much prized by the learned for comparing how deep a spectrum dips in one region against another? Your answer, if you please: 1.7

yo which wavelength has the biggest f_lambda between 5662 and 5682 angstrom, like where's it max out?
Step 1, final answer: 5668.5 angstrom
